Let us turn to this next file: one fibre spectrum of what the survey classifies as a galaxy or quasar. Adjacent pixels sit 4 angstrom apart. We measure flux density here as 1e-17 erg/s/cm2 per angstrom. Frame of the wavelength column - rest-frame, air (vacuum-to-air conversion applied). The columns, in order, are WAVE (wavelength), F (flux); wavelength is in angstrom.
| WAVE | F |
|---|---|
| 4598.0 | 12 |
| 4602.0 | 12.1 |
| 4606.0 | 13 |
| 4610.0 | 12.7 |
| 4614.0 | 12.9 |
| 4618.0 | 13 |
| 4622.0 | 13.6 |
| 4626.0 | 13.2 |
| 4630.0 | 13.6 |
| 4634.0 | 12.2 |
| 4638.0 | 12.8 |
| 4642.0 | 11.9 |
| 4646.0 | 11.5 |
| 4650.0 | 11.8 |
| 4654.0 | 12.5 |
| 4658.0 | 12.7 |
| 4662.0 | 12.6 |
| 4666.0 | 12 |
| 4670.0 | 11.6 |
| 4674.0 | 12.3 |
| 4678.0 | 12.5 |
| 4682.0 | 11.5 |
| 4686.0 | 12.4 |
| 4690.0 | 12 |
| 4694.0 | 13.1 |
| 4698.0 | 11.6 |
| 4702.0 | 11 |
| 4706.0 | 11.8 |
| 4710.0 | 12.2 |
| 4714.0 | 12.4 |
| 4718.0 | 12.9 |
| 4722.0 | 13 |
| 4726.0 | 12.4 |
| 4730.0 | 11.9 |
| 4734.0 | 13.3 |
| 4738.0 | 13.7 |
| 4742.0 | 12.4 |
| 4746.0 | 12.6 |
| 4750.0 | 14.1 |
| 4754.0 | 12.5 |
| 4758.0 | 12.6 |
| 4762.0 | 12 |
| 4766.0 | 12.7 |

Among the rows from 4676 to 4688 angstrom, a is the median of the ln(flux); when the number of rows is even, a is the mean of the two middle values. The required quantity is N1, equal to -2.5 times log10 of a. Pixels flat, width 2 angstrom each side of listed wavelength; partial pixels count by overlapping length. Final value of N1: -1.00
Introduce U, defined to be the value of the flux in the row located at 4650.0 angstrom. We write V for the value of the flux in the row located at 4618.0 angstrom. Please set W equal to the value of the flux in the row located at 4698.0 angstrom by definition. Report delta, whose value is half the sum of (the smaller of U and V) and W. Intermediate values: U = 11.8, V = 13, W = 11.6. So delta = 11.7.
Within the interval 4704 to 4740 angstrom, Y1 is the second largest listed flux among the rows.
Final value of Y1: 13.3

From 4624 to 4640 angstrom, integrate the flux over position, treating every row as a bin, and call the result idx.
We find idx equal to 207.2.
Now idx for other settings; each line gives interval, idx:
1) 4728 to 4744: 205.2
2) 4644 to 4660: 194.0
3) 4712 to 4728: 202.8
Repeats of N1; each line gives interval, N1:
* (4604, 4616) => -1.02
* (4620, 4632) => -1.04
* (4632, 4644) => -1.00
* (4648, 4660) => -1.01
